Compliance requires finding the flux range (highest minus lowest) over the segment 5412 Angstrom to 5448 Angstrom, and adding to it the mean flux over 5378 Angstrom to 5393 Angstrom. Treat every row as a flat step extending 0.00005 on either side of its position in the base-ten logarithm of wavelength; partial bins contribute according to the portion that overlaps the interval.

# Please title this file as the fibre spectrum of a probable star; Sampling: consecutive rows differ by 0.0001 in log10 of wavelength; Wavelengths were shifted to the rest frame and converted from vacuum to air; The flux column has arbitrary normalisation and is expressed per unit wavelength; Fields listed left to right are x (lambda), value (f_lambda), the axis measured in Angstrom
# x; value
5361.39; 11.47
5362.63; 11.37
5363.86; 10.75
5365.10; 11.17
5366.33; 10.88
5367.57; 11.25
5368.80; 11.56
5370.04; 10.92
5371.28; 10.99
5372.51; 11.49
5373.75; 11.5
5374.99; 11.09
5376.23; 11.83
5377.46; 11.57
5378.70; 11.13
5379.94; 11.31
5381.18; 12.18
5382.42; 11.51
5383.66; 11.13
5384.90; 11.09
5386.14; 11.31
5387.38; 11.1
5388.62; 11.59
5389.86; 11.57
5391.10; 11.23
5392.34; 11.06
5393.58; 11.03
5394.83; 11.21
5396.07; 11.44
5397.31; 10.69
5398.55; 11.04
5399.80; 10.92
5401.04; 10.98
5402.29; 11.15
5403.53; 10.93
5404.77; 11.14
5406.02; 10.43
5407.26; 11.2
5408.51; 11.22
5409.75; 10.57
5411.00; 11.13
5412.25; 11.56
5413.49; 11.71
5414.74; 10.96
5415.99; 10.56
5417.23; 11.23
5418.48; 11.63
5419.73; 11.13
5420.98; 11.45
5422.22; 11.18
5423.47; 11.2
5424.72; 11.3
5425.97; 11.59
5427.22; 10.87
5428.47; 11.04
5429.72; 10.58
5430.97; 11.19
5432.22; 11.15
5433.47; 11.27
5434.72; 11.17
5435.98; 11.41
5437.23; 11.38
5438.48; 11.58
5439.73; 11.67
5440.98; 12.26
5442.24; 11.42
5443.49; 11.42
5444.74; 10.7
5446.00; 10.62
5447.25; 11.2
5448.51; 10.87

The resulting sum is 13.05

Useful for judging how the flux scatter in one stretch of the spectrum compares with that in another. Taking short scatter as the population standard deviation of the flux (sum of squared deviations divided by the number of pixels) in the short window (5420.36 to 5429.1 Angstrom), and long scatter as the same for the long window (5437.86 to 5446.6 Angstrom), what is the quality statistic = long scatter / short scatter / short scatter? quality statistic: 10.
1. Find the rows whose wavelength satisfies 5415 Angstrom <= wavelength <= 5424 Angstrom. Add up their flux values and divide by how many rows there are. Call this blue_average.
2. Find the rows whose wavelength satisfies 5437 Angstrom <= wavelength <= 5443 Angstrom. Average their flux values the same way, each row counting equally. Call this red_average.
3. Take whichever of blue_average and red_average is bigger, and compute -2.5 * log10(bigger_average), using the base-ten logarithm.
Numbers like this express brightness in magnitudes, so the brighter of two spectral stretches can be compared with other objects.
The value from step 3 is -2.67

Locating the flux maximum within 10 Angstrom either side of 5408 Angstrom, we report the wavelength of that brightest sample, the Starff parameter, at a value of 5413.49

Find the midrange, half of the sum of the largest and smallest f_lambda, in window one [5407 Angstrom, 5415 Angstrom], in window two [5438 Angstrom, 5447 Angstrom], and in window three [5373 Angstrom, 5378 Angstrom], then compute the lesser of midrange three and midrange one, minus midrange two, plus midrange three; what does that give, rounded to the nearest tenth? 11.2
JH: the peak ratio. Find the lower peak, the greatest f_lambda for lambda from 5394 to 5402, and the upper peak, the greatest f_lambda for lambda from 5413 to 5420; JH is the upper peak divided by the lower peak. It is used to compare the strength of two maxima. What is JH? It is 1.02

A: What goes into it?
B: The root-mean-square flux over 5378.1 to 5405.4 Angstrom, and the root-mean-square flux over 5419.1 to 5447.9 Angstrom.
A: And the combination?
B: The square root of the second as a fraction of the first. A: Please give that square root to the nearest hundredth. 1.00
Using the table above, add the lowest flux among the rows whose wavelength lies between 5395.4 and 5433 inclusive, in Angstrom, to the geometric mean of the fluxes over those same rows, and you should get 21.5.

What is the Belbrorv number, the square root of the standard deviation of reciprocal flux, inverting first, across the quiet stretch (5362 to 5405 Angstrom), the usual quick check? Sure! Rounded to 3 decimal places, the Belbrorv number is 0.049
